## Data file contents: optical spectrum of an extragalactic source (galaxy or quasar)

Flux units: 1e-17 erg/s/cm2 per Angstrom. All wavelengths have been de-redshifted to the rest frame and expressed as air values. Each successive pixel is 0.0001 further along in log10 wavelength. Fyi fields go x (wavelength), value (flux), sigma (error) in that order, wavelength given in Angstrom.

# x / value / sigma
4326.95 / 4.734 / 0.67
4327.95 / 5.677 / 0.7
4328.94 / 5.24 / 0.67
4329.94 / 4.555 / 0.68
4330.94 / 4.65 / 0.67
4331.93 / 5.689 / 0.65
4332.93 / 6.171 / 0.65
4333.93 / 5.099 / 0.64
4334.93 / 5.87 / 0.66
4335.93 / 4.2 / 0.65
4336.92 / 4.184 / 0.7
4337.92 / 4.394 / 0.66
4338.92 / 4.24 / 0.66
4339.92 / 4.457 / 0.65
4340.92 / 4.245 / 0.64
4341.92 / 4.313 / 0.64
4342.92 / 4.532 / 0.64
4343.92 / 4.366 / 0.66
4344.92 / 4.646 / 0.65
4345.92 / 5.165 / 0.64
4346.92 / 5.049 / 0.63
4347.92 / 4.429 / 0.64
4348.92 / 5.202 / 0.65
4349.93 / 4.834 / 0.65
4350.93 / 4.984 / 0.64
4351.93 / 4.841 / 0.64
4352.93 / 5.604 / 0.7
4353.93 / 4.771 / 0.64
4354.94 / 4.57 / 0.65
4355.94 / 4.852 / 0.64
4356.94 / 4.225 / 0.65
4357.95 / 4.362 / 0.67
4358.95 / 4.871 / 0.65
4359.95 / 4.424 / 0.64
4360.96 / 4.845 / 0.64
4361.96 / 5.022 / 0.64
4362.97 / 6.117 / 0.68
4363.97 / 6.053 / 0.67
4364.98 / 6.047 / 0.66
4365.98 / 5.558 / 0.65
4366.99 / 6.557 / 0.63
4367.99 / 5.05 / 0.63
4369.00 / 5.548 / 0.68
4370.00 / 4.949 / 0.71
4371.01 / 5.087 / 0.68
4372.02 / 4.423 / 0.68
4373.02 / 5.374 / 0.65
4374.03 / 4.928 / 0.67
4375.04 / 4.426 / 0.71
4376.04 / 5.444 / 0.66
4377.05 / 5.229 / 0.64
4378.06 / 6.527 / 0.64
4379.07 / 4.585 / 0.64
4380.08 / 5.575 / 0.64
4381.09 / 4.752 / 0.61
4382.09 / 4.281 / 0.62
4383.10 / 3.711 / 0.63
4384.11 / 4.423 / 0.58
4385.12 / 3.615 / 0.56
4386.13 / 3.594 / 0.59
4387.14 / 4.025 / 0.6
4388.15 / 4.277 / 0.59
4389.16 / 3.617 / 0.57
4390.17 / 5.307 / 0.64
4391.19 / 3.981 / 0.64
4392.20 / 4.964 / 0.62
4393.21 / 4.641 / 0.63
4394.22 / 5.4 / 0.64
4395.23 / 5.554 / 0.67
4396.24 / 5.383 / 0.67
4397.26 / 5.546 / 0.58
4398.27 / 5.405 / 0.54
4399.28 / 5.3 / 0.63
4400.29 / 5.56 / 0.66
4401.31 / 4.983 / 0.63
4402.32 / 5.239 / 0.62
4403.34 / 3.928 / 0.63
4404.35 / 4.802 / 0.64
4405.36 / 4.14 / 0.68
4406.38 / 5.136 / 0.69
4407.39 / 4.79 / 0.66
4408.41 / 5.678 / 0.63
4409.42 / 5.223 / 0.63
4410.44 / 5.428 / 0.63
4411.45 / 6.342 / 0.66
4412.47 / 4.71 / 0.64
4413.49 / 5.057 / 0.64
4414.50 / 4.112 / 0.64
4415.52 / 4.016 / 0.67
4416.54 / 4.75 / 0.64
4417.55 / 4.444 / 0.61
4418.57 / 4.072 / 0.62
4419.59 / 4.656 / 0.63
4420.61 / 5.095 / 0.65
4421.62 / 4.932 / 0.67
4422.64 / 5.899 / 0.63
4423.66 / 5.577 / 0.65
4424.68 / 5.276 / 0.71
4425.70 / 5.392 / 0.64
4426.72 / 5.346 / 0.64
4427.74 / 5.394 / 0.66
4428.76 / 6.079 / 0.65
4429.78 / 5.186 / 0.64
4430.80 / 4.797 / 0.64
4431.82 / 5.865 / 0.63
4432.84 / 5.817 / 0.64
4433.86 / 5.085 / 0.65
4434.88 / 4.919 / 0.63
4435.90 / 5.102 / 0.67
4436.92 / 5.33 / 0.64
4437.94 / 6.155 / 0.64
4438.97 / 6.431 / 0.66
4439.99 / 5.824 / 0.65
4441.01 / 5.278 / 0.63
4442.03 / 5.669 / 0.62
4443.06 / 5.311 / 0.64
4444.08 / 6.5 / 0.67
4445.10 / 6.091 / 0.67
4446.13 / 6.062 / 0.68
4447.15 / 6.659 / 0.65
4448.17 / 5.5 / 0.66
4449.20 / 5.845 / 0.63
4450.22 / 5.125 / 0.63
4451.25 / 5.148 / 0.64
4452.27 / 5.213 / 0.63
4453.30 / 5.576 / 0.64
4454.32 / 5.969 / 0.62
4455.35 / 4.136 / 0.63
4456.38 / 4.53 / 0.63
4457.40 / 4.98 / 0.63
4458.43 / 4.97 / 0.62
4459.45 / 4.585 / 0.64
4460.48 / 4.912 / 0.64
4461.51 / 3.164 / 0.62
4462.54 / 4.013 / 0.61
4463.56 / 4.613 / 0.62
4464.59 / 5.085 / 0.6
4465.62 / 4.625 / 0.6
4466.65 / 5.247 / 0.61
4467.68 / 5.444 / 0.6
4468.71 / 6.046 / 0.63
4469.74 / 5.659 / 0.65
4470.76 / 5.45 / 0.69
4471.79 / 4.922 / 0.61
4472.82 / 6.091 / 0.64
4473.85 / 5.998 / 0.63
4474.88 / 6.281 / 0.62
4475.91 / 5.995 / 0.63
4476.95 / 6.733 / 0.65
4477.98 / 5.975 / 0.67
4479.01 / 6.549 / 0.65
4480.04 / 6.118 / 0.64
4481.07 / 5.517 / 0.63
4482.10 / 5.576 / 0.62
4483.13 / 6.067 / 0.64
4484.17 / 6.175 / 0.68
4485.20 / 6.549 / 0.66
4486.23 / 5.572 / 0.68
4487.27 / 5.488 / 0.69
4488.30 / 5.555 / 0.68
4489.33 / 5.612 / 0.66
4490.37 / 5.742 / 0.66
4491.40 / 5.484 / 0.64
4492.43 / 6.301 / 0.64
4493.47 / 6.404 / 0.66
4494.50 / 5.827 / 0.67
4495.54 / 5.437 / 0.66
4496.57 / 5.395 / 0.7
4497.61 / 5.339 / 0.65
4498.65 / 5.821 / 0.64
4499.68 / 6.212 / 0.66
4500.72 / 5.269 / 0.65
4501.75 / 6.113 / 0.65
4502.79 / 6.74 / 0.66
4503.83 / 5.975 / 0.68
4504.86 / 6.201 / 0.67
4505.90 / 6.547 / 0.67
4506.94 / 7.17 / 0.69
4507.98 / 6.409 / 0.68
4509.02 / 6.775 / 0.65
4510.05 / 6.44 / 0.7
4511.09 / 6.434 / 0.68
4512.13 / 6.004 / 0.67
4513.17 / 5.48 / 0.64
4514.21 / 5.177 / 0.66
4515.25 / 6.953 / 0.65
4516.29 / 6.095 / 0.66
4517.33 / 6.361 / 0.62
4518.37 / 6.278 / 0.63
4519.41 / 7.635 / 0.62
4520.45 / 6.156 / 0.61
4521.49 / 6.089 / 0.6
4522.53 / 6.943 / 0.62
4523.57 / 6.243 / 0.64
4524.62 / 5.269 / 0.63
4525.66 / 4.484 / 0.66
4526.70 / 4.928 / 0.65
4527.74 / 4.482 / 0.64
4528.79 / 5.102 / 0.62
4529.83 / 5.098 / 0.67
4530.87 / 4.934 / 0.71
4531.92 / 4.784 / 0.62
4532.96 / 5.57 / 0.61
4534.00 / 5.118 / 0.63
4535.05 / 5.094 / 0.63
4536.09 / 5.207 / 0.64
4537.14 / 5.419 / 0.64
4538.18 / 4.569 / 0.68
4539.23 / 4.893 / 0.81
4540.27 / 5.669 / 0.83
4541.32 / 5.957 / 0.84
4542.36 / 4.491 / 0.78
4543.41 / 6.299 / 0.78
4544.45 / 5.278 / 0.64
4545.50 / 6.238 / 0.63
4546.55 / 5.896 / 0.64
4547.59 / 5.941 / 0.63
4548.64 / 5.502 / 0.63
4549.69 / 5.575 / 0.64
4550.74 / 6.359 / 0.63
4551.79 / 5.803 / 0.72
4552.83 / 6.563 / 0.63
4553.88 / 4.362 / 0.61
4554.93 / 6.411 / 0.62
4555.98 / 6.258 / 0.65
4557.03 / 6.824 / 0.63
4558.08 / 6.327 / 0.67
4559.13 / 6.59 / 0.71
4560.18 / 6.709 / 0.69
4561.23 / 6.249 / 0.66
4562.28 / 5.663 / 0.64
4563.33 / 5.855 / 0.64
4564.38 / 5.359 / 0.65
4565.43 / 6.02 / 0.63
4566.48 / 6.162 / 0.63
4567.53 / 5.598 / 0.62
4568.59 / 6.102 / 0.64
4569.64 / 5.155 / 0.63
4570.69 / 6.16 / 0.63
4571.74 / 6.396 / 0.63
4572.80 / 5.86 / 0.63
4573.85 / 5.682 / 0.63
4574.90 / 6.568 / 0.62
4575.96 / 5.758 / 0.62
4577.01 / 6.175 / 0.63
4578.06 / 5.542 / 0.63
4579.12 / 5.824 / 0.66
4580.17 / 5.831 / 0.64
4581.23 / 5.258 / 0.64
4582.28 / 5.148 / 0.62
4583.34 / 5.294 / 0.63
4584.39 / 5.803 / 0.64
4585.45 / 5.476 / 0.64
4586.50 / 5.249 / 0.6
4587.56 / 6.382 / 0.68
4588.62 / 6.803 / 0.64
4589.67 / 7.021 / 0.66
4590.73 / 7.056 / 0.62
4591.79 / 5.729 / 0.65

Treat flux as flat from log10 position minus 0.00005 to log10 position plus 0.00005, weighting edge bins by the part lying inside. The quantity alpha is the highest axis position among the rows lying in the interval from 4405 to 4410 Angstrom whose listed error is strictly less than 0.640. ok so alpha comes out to 4409.42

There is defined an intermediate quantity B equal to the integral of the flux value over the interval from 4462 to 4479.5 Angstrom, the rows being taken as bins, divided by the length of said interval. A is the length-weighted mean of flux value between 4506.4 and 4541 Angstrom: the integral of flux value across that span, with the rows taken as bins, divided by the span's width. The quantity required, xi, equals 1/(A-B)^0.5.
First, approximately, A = 5.73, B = 5.57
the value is 2.45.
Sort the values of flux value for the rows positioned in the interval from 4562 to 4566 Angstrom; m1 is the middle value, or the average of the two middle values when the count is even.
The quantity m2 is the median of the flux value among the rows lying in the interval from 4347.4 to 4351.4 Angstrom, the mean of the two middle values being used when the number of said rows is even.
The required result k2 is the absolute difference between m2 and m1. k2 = 0.85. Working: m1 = 5.76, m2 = 4.91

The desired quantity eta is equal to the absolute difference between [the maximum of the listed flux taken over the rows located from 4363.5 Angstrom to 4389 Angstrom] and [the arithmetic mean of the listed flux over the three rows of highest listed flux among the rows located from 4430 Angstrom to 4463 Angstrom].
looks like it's 0.0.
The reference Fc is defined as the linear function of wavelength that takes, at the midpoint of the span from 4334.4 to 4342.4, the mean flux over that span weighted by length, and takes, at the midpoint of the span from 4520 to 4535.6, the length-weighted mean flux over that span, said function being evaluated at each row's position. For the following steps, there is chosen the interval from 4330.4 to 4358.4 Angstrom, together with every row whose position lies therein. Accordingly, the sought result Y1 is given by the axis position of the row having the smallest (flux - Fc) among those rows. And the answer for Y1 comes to 4356.94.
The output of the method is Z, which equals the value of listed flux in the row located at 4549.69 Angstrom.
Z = 5.575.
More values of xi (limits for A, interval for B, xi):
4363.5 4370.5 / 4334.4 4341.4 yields 0.93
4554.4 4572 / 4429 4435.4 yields 1.13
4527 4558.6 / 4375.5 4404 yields 1.18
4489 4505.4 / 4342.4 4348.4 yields 0.92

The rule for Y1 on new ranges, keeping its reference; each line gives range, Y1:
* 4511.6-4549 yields 4542.36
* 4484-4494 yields 4491.40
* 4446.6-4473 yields 4461.51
